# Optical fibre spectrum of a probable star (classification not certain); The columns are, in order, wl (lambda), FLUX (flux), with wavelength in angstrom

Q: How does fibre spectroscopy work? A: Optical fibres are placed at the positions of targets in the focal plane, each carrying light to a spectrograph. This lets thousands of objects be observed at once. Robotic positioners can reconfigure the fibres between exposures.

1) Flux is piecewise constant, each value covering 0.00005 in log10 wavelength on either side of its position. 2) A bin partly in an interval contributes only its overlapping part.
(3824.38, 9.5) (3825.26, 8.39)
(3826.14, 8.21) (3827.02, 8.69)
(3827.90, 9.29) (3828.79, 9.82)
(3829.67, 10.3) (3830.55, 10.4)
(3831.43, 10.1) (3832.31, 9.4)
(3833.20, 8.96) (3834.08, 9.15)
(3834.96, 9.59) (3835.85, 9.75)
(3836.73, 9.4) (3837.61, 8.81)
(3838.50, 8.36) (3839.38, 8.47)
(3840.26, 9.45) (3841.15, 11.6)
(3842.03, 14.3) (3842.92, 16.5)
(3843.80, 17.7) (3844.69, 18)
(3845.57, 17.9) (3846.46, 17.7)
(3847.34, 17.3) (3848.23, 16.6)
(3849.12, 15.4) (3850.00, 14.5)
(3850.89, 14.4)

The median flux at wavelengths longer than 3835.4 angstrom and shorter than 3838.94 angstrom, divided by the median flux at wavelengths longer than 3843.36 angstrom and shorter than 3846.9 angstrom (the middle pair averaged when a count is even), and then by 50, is 0.0102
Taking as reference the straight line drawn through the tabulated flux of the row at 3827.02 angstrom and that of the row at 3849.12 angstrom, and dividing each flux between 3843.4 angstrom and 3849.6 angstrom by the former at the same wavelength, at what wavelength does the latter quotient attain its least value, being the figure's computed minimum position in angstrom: 3849.12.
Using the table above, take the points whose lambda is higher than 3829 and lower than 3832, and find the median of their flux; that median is 10.3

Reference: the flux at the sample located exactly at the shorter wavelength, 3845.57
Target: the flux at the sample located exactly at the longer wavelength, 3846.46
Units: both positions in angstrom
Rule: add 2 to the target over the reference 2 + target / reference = 3.0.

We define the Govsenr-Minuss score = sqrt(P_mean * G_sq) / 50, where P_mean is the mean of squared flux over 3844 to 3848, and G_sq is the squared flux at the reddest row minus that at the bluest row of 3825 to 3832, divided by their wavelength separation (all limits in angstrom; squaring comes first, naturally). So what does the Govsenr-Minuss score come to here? 0.80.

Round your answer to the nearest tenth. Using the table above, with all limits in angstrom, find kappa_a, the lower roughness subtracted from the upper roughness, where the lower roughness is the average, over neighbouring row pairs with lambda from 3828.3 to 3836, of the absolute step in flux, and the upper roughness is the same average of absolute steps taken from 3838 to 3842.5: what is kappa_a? 1.1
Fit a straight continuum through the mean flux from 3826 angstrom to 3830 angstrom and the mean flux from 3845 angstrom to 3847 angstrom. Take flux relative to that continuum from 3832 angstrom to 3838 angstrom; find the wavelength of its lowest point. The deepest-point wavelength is 3837.61 angstrom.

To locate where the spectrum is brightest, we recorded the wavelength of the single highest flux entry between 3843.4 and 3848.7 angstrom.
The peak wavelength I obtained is 3844.69 angstrom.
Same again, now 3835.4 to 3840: 3835.85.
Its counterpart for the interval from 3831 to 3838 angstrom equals 3831.43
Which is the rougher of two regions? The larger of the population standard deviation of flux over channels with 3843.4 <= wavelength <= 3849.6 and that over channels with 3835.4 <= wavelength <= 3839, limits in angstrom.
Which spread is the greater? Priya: 0.9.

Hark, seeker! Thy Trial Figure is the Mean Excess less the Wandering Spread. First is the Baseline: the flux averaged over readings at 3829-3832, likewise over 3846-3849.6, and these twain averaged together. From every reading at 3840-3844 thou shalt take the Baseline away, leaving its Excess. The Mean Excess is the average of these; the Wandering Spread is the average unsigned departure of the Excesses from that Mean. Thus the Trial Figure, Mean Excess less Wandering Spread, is -2.3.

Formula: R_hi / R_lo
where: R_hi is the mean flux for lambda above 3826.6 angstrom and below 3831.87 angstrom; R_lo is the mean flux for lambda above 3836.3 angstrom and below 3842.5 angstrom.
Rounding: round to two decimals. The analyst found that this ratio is 0.97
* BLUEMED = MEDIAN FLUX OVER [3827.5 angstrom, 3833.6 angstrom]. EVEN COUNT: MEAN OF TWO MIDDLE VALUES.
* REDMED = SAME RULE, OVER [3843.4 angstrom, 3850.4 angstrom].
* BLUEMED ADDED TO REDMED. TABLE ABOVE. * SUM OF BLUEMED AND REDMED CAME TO 27.3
